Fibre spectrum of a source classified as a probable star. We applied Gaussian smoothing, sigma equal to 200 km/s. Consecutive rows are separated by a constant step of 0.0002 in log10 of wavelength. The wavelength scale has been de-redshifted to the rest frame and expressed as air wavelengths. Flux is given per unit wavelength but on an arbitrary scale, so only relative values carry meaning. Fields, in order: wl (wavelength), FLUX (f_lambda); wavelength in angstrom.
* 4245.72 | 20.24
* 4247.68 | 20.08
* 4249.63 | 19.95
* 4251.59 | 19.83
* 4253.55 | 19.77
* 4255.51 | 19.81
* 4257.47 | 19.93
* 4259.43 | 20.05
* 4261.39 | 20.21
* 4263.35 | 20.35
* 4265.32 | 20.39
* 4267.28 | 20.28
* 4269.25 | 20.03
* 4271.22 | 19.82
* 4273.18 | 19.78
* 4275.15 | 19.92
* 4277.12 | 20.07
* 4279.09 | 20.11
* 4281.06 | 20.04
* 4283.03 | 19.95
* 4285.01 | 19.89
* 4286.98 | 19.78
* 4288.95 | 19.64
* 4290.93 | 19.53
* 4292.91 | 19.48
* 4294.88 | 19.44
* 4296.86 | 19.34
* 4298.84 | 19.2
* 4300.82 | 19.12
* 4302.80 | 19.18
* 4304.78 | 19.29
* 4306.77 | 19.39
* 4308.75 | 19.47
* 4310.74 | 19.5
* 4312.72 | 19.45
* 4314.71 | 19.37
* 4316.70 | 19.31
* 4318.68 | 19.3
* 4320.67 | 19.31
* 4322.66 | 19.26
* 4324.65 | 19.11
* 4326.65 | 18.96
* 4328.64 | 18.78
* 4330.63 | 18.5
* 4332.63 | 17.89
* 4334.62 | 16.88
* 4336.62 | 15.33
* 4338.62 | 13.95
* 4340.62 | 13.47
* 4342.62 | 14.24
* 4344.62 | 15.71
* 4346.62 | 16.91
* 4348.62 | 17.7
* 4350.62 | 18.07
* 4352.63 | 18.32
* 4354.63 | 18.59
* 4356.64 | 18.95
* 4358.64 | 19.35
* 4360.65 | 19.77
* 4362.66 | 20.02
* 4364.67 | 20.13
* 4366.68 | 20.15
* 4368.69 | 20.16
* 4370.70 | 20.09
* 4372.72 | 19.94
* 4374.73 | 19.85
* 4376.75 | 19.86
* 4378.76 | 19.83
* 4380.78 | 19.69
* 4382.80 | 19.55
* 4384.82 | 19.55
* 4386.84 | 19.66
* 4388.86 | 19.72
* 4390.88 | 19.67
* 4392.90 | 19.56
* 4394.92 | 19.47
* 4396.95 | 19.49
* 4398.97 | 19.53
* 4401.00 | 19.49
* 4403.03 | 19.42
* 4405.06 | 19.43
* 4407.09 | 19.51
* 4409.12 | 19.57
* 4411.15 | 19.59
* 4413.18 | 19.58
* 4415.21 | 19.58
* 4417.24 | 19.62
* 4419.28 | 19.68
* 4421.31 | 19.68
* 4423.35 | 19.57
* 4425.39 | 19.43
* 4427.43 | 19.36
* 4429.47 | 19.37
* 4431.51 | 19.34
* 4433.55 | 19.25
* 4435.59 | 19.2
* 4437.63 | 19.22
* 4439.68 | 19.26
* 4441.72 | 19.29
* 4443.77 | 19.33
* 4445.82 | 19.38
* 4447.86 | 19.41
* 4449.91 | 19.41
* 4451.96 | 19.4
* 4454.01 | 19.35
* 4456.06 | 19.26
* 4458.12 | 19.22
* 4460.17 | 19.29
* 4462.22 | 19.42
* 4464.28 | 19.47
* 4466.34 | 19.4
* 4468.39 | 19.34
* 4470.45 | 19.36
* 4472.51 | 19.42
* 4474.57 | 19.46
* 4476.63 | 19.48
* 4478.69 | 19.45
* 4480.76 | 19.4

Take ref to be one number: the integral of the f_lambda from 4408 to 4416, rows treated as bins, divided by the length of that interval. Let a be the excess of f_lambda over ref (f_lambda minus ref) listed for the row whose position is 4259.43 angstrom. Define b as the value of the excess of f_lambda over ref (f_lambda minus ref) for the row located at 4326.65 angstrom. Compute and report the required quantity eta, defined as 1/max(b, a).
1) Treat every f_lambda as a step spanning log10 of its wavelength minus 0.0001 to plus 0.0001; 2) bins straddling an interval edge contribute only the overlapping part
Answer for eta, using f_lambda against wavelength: 2.2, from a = 0.5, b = -0.63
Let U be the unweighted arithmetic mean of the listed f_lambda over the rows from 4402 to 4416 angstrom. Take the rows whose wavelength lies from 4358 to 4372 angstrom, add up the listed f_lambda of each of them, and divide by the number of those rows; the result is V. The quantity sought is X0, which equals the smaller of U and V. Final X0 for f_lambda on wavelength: 19.5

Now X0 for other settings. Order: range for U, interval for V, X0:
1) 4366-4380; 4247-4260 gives 19.9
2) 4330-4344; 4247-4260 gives 15.8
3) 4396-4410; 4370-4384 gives 19.5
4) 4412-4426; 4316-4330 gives 19.1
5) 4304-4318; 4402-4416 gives 19.4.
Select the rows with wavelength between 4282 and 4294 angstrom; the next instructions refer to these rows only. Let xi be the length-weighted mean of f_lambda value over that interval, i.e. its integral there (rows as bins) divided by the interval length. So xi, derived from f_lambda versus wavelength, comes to 19.7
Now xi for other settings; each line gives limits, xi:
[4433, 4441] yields 19.2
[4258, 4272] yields 20.2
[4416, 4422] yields 19.7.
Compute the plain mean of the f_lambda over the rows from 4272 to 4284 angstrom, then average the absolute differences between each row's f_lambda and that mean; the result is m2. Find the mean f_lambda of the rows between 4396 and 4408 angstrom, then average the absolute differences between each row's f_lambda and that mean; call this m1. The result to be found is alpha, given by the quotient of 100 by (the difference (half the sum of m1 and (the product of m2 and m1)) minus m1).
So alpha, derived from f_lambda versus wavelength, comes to -6215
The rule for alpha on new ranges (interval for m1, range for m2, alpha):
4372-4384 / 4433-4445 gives -1865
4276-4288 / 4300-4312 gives -2294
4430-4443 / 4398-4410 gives -5712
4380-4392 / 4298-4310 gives -3738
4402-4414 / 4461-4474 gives -3272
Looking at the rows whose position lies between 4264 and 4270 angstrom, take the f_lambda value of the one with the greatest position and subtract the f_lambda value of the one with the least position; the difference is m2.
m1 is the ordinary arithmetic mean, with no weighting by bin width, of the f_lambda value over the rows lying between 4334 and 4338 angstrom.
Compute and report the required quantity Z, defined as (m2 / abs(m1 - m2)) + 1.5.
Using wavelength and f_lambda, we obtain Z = 1.48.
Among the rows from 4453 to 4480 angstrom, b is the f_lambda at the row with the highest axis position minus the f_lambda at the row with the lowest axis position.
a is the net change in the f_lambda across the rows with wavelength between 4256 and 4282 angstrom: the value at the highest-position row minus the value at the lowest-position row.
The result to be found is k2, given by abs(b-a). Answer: 0.01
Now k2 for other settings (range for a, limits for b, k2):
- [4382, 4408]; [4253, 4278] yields 0.34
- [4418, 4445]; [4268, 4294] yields 0.20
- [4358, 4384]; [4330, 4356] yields 0.11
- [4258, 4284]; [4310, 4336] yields 2.52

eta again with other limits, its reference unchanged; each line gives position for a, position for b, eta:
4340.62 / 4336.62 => -0.2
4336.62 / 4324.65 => -2.1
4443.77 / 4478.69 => -7.0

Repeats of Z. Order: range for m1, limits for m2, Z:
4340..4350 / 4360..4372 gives 1.52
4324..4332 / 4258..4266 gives 1.52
